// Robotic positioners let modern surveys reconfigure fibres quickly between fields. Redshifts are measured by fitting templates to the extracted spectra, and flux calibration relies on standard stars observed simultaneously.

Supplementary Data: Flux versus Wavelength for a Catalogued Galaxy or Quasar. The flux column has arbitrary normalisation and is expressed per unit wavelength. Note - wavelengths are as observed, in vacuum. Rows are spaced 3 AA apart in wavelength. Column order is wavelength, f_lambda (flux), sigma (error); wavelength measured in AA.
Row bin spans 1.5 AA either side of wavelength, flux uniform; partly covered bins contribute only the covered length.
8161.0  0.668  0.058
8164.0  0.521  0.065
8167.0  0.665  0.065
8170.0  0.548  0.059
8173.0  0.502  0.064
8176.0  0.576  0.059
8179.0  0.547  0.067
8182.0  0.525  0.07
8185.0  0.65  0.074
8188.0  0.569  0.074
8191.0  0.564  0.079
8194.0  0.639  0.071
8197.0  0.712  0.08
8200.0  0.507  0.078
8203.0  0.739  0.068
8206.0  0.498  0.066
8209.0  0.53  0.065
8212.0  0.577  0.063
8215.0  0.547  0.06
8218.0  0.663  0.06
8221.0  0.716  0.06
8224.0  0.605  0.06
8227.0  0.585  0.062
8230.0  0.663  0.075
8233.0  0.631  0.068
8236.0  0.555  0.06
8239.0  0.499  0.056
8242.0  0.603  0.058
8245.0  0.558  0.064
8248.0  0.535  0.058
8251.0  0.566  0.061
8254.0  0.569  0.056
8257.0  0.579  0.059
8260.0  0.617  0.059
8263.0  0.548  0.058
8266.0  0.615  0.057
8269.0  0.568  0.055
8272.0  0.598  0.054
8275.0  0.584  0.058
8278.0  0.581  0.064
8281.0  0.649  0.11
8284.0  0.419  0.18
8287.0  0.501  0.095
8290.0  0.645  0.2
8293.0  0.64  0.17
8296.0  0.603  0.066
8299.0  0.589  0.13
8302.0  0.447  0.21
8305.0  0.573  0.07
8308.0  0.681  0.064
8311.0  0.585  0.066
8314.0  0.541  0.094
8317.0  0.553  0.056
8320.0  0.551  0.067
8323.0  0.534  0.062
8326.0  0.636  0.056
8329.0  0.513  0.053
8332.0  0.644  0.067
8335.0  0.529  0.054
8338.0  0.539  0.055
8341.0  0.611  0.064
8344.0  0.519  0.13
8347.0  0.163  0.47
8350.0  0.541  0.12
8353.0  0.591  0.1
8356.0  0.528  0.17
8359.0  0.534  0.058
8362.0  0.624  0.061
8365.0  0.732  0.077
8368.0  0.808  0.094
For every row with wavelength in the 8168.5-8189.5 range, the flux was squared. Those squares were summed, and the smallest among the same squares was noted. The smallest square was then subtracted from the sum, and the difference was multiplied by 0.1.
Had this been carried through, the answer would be 0.195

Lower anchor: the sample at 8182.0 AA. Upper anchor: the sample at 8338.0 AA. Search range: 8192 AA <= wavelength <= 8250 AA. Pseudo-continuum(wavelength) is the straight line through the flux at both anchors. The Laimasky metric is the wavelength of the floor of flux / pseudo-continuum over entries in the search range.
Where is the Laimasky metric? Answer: 8239.0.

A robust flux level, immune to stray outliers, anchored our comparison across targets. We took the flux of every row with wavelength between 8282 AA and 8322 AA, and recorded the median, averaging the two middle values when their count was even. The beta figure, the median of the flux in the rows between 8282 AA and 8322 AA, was 0.573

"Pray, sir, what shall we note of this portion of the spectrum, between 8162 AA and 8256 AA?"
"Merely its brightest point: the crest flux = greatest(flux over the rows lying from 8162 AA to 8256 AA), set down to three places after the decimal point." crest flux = 0.739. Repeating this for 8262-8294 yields 0.649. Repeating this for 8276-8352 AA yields 0.681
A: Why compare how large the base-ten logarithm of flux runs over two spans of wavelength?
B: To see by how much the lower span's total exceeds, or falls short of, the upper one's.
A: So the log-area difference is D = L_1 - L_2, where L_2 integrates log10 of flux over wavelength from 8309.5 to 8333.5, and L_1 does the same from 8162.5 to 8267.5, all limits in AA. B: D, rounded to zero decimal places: -19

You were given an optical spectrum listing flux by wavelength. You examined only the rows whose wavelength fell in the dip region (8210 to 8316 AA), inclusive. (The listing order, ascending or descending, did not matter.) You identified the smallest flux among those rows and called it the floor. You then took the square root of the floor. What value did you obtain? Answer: 0.65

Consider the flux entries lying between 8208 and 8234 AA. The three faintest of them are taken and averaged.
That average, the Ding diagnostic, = 0.55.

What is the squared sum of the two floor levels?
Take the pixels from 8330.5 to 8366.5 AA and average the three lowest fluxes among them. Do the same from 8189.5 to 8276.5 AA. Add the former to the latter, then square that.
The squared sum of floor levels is 0.82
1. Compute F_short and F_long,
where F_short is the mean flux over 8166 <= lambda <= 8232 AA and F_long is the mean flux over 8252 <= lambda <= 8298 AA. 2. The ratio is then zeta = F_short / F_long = 1.027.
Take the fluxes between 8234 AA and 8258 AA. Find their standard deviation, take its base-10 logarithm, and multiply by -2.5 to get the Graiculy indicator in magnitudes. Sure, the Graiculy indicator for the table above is 3.8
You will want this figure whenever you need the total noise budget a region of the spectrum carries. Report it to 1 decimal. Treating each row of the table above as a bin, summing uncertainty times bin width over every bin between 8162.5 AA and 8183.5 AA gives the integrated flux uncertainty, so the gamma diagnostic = 1.3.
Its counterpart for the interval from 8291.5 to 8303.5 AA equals 1.7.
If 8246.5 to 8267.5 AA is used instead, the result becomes 1.2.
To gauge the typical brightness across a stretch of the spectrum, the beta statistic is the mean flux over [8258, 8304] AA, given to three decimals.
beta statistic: 0.574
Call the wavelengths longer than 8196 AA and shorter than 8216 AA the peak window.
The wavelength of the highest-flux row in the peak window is 8203.0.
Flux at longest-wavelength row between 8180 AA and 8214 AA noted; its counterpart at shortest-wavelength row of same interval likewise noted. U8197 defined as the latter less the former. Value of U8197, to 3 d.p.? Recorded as -0.052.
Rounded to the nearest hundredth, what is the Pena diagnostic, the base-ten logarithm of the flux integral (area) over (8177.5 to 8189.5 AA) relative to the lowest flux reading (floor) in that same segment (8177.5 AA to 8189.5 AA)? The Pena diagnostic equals 1.12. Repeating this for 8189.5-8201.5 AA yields 1.16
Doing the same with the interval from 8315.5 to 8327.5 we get 1.11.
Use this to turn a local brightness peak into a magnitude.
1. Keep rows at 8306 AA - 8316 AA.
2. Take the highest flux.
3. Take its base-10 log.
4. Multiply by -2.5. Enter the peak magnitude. 0.417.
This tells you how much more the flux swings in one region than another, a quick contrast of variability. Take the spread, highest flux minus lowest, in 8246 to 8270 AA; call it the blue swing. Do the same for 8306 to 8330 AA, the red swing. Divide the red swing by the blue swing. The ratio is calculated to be 2.0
